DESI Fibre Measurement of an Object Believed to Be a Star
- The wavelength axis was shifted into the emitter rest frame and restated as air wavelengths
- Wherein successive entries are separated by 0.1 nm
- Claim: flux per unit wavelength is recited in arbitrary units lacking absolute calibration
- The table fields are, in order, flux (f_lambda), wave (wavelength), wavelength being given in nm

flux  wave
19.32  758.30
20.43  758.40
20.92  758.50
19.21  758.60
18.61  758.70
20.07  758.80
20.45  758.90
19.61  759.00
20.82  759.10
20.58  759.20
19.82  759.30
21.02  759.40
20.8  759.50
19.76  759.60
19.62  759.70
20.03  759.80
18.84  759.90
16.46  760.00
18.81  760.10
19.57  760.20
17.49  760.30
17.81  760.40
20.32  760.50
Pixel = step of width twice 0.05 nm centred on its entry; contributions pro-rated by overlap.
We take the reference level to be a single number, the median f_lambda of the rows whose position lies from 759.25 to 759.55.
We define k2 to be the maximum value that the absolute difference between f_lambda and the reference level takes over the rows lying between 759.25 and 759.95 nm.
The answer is 2.0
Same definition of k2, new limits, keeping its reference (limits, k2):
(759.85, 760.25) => 4.3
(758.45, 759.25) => 2.2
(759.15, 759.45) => 1.0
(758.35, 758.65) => 1.6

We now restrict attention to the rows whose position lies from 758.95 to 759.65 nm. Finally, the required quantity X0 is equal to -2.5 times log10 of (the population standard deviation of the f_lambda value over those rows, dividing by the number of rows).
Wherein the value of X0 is 0.65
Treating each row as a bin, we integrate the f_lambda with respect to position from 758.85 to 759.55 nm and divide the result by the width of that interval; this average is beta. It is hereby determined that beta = 20.4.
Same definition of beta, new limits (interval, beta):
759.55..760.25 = 19.0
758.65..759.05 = 19.7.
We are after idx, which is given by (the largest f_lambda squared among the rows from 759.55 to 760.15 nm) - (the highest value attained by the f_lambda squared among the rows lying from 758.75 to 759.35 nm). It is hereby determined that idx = -32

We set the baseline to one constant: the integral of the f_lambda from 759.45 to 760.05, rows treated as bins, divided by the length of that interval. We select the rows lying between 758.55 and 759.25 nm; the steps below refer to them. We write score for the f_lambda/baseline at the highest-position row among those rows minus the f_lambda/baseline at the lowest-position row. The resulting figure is 0.07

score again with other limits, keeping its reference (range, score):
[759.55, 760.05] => -0.17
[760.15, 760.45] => -0.09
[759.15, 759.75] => -0.05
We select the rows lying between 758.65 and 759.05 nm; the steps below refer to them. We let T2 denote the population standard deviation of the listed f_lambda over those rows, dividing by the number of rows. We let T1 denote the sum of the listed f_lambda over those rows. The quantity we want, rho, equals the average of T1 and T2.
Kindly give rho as 39.7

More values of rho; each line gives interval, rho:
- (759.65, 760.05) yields 38.2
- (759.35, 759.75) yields 40.9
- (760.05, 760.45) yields 37.3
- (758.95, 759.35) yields 40.7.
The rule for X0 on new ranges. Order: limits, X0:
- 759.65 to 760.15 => -0.23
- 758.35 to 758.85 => 0.20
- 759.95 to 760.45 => -0.08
